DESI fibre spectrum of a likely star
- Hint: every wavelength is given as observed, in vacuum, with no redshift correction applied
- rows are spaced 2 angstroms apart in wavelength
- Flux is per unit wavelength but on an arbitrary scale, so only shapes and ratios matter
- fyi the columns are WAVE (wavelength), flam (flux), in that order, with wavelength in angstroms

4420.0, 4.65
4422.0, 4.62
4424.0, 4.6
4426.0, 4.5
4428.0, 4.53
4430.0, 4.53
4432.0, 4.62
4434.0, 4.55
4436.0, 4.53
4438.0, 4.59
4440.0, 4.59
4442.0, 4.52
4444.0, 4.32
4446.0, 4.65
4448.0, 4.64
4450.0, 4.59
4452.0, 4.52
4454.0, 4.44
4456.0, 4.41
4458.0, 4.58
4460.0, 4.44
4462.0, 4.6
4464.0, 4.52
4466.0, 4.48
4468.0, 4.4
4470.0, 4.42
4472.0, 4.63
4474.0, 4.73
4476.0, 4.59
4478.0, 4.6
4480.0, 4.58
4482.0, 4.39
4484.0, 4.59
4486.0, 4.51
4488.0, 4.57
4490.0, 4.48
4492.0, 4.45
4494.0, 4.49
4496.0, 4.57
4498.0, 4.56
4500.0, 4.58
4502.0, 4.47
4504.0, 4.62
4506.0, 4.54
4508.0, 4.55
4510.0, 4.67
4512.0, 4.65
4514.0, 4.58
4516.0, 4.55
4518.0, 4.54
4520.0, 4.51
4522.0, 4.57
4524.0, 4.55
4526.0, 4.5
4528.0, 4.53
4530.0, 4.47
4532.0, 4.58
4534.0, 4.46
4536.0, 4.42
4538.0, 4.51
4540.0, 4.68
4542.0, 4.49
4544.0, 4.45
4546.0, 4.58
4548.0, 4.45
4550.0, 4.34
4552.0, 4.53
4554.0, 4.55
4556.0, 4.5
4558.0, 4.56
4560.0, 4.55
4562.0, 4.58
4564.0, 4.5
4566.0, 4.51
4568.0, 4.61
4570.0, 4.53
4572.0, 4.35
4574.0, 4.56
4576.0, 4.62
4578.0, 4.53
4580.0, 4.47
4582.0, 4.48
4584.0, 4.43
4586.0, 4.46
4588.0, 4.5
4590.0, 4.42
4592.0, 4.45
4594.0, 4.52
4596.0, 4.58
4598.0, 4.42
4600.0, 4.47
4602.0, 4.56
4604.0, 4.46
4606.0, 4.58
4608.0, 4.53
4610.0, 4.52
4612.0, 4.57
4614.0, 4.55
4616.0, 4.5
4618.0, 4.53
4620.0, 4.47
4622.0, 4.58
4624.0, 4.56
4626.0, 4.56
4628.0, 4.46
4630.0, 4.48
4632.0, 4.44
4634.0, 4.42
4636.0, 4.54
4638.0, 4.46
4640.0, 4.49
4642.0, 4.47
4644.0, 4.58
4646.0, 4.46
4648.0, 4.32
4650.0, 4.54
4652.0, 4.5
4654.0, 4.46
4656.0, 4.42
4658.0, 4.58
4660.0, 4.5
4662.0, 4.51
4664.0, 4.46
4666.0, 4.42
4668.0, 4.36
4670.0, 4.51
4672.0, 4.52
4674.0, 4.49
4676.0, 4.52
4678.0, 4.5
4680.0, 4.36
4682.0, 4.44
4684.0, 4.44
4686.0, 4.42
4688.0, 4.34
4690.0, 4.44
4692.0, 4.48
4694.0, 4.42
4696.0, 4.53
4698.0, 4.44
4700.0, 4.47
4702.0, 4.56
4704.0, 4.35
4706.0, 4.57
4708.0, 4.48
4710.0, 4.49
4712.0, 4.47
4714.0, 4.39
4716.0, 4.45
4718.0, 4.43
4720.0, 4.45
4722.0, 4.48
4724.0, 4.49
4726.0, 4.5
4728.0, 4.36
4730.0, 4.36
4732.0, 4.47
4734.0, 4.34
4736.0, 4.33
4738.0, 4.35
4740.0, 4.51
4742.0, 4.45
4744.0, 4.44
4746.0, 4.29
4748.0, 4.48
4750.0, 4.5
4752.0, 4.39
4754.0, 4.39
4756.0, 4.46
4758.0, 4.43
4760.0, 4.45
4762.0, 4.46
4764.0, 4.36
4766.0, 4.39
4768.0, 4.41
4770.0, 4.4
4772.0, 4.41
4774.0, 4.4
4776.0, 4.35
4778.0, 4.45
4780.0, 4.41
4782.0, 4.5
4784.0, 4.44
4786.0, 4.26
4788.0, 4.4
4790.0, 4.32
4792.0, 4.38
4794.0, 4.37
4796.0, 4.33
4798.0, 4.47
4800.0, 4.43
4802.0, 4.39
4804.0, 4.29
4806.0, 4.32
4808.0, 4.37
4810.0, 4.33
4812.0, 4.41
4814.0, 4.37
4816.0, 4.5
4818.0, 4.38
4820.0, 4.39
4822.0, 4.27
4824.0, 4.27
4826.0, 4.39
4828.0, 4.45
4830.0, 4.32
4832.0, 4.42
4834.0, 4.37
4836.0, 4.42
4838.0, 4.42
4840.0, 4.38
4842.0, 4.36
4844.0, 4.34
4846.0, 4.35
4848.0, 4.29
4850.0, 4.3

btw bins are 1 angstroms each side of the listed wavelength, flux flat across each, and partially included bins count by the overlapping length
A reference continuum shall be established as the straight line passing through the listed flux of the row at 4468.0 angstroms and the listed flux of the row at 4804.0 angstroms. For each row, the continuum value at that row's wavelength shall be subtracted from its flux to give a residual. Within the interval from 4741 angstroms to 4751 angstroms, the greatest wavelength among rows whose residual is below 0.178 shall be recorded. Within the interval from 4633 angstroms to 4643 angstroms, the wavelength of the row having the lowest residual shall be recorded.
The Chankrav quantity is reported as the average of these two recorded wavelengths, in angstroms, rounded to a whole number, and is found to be 4691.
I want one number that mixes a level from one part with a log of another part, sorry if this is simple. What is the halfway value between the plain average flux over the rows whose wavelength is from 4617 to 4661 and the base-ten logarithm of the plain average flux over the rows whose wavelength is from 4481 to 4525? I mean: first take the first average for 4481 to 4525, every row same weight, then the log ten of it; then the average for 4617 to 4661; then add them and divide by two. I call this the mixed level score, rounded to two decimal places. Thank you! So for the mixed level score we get 2.57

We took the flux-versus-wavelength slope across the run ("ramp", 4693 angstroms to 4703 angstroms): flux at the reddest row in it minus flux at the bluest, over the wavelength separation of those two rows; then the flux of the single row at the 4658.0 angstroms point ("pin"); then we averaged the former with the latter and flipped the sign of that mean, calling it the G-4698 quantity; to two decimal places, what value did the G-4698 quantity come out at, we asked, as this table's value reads -2.30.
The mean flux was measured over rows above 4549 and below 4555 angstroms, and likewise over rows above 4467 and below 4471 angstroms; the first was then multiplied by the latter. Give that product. 19.7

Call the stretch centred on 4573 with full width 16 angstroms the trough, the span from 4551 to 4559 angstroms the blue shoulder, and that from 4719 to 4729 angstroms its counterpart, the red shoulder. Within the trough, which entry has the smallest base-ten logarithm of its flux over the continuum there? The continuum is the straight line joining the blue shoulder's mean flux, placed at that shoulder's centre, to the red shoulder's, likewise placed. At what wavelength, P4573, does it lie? 4572.0 angstroms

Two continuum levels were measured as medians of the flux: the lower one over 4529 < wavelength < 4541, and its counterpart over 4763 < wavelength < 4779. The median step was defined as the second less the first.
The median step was -0.09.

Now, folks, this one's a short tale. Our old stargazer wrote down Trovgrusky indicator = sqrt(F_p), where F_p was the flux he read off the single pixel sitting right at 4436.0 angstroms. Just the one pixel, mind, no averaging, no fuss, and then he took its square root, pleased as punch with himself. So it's 2.13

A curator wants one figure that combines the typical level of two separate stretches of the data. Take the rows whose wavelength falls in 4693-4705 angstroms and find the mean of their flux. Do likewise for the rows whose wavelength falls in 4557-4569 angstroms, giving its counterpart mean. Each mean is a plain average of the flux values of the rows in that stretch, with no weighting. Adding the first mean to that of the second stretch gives 9.01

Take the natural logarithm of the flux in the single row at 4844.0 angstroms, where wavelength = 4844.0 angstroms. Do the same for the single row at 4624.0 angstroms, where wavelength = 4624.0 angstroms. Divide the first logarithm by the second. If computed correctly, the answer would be 0.967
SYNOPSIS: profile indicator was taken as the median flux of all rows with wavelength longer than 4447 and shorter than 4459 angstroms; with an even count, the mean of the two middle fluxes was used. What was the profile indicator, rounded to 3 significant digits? 4.55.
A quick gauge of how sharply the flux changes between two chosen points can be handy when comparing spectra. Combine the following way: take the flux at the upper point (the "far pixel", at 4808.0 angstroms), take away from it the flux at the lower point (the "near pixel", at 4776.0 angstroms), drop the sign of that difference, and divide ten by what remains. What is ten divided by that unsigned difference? 500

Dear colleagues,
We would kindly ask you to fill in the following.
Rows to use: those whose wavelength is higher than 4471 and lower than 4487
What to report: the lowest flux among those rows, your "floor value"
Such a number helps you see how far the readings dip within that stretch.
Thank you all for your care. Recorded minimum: 4.39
